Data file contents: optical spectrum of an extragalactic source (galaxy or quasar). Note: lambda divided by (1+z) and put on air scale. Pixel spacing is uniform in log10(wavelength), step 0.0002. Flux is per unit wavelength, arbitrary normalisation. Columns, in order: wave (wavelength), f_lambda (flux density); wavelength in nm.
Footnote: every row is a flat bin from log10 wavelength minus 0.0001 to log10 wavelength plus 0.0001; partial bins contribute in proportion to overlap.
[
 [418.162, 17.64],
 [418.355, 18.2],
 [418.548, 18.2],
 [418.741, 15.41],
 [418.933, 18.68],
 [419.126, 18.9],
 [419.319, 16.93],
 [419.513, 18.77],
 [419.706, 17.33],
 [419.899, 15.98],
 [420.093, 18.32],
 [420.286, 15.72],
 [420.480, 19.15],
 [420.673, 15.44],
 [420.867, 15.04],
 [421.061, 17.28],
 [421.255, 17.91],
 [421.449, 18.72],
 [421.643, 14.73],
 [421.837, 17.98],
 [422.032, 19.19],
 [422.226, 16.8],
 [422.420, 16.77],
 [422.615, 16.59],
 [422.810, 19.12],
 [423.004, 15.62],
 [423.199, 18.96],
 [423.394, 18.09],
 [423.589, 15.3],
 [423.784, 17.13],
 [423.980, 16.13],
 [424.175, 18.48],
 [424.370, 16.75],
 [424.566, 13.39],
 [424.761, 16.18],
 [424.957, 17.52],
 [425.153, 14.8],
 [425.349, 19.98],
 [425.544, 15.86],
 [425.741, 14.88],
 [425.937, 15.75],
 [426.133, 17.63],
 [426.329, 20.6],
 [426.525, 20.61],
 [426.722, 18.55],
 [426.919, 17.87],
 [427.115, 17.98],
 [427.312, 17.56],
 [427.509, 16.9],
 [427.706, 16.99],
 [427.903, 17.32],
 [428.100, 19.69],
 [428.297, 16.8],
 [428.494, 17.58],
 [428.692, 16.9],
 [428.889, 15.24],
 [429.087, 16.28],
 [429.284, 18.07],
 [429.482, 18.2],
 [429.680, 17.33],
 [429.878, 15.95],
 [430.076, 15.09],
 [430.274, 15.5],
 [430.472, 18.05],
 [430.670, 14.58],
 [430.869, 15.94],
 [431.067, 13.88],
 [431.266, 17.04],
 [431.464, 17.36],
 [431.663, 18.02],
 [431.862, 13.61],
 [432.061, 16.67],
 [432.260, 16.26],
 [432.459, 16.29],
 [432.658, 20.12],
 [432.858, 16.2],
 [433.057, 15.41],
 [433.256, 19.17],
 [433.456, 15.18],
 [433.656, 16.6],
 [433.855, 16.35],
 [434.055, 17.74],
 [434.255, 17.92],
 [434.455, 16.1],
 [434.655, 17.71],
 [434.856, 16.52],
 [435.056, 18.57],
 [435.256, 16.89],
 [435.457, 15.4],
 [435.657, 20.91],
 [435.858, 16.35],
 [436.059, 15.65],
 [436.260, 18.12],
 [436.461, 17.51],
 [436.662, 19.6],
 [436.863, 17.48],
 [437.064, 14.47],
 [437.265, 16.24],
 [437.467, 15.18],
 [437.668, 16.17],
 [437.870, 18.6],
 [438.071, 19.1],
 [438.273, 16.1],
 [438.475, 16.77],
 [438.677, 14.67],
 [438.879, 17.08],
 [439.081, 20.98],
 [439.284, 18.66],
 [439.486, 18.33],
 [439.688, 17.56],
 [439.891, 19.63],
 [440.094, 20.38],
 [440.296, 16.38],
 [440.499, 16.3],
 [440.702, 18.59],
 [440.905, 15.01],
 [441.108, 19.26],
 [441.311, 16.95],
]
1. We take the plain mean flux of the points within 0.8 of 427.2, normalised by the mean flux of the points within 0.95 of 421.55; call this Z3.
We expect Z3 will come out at 1.06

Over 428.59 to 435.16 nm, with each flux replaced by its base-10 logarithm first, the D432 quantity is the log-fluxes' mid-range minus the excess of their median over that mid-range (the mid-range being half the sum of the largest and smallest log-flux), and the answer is 1.22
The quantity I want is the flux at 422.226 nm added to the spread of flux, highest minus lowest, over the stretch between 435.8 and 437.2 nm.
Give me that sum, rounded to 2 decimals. 21.93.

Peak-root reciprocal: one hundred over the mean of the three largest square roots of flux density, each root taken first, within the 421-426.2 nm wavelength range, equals 22.7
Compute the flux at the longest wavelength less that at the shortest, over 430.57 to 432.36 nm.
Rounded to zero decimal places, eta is 2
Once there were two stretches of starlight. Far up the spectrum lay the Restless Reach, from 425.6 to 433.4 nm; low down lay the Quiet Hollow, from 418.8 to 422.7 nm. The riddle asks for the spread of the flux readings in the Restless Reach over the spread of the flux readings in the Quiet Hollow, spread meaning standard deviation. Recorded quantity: 1.2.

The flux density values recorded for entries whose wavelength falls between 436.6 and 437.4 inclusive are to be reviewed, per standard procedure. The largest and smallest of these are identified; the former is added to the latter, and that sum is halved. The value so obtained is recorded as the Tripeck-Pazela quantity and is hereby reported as 17.0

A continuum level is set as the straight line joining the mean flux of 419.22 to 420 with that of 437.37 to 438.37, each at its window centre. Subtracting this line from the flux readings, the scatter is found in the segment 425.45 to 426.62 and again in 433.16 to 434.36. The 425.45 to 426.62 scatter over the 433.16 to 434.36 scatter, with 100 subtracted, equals -98.20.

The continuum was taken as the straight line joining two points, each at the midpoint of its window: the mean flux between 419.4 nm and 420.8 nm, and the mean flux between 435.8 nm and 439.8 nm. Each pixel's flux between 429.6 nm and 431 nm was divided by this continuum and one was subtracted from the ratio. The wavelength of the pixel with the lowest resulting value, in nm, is 430.670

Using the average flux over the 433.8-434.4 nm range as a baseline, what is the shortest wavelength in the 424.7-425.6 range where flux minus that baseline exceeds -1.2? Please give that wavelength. 424.761 nm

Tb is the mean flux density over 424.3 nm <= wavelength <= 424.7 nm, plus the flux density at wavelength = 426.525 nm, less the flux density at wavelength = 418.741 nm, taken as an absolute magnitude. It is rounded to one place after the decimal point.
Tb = 20.3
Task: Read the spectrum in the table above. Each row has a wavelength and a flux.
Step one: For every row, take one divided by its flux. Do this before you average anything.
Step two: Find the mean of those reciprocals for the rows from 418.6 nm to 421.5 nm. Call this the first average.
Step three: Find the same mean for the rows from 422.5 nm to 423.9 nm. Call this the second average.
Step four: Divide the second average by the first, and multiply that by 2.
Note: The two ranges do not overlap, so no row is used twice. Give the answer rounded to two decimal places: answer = 2.01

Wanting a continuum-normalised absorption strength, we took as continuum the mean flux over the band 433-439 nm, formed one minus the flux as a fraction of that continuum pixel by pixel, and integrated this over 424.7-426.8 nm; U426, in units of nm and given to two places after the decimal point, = -0.06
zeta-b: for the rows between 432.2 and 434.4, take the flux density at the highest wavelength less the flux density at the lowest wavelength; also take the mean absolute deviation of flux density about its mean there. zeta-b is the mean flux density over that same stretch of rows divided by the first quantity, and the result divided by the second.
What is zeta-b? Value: 8.2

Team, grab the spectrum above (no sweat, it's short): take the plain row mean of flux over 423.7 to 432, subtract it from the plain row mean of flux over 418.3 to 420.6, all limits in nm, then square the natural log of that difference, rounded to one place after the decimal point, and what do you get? 0.1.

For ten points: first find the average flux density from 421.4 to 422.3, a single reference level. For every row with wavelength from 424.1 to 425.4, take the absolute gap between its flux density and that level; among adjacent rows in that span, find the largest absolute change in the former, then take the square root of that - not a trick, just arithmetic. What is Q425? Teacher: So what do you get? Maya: 1.83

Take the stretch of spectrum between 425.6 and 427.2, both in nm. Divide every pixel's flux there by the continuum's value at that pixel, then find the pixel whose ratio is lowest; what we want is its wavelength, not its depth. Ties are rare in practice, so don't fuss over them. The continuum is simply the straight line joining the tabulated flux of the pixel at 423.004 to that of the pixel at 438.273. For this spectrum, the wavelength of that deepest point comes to 425.741 nm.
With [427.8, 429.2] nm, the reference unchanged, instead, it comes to 428.889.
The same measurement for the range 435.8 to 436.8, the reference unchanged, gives 436.059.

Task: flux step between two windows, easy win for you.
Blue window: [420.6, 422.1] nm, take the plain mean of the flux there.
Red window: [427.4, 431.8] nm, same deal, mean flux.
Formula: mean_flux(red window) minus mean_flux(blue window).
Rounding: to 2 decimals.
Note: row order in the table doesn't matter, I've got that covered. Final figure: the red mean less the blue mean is -0.28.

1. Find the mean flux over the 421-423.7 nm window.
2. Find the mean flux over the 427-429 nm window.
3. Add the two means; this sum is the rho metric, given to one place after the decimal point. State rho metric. 34.7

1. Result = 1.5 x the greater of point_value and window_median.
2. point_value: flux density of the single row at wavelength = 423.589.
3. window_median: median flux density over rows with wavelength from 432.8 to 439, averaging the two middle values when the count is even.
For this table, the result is 24.9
